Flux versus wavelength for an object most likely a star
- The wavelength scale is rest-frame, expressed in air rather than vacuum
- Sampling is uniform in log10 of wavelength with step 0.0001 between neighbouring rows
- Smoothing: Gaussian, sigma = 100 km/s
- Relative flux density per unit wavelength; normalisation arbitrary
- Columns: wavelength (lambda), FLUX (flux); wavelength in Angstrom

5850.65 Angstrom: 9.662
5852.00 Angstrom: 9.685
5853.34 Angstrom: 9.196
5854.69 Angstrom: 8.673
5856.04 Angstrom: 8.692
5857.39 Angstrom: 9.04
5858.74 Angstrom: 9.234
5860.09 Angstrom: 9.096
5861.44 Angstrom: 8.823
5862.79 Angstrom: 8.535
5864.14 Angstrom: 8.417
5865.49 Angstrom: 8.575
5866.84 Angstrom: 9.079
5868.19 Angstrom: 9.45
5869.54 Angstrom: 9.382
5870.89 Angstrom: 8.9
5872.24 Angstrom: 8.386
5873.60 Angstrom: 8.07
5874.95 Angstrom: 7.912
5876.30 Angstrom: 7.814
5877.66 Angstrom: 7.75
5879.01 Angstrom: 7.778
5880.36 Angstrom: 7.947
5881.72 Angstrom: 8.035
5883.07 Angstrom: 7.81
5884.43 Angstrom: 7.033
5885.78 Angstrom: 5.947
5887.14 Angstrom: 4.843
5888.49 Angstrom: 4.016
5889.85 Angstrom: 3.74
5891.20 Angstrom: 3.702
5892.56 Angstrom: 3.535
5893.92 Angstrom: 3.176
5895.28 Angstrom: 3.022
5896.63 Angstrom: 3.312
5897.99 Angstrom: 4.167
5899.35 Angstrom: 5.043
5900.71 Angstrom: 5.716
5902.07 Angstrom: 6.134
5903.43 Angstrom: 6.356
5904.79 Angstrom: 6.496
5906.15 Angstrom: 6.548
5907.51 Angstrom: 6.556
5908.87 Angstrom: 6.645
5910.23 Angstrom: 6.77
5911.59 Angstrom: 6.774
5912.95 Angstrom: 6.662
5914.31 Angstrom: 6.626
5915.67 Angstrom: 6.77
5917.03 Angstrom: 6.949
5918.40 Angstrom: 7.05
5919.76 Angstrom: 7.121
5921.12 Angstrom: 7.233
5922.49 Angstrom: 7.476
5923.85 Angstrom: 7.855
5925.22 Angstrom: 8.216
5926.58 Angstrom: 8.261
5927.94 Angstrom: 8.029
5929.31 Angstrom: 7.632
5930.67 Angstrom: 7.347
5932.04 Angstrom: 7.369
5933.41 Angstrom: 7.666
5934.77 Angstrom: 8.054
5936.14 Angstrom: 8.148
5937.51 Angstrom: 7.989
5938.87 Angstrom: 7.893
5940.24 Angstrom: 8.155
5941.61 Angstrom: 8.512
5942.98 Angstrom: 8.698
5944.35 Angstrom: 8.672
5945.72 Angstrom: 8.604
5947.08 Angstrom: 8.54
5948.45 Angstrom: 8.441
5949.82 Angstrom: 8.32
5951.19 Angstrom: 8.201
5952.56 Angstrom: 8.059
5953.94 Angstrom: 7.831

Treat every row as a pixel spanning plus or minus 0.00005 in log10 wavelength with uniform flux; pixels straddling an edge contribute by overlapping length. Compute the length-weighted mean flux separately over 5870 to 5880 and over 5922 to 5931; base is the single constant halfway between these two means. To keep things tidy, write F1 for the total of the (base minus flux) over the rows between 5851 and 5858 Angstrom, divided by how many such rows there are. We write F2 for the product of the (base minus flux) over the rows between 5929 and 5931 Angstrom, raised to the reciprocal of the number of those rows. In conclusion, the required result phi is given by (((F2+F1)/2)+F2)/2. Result 0.1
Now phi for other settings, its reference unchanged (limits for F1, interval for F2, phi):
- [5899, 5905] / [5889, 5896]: 3.9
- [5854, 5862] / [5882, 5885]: 0.1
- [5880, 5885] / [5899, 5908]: 1.4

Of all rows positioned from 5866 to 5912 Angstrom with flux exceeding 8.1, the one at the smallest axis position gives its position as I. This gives 5866.84 Angstrom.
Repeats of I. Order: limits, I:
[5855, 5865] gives 5856.04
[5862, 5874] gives 5862.79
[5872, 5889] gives 5872.24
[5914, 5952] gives 5925.22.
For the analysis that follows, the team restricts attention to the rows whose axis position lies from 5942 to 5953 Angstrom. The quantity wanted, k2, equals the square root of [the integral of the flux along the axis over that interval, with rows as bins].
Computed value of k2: 9.6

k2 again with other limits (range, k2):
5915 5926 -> 9.0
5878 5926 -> 17.1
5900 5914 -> 9.5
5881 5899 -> 9.3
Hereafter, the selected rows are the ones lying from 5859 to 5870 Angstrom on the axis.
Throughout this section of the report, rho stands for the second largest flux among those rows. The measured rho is 9.382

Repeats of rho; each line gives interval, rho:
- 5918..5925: 7.476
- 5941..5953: 8.672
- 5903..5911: 6.645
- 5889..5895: 3.702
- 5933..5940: 8.054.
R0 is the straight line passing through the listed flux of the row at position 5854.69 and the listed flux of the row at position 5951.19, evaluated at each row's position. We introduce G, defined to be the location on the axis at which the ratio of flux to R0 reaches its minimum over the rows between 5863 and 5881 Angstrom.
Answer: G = 5877.66 Angstrom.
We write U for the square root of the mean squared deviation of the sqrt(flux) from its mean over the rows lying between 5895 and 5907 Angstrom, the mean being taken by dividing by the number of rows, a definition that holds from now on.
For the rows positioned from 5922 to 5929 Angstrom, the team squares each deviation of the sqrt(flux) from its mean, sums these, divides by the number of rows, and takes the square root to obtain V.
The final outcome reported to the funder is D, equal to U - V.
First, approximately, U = 0.30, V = 0.051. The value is 0.251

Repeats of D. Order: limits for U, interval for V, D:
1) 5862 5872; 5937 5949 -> 0.015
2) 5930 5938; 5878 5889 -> -0.240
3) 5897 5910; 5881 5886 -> 0.017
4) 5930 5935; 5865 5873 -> -0.014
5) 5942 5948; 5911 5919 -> -0.018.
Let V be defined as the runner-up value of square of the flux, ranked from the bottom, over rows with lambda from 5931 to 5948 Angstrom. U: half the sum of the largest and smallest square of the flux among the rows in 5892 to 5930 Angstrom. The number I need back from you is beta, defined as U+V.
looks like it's 97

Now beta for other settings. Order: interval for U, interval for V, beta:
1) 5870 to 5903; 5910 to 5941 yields 89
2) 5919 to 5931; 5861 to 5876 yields 125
